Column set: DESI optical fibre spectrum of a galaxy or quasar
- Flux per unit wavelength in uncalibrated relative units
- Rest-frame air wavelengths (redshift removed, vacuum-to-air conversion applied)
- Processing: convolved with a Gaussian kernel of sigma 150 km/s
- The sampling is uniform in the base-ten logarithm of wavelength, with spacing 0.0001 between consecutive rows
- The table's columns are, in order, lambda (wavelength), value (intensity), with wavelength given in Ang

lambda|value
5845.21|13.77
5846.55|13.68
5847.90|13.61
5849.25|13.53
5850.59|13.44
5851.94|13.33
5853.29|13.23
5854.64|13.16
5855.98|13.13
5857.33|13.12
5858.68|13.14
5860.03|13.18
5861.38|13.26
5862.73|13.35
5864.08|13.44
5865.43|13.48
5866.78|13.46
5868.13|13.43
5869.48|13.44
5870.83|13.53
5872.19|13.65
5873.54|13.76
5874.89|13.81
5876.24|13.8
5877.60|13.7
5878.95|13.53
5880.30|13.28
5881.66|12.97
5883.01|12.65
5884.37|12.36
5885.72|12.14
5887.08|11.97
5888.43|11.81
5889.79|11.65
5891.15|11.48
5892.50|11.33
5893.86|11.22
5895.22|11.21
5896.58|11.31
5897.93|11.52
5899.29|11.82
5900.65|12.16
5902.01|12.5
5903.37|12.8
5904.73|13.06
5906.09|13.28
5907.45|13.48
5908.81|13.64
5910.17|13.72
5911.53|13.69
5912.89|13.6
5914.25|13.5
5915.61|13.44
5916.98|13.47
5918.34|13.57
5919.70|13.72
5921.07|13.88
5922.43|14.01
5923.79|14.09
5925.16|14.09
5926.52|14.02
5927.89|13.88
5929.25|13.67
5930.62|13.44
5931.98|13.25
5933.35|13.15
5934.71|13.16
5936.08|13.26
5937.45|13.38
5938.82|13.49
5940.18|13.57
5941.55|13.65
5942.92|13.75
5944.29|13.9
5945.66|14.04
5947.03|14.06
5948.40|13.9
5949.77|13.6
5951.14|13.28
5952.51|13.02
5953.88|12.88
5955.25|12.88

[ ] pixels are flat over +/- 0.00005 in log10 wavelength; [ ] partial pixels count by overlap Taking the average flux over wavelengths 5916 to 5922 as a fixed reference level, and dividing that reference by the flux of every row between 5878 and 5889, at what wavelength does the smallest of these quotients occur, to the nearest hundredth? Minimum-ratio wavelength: 5878.95 Ang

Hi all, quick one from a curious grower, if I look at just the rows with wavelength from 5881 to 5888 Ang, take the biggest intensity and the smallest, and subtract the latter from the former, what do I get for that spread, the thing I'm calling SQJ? 1.0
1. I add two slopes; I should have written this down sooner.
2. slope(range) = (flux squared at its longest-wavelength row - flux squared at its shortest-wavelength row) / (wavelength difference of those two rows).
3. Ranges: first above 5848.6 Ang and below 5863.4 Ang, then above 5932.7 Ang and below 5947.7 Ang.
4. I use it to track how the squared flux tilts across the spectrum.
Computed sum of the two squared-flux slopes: 1.5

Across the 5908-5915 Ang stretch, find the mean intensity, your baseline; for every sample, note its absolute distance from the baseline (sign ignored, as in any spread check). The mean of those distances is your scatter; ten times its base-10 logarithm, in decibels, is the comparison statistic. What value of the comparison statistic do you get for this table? -12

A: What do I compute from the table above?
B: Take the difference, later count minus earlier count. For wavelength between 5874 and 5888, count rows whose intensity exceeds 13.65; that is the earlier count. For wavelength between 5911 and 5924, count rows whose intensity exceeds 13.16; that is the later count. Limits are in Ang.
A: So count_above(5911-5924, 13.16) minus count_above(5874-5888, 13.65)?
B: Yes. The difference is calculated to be 7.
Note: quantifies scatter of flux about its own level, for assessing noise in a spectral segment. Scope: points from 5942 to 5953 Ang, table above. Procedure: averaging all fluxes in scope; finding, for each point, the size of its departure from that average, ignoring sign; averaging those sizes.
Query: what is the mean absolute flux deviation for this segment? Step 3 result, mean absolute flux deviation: 0.30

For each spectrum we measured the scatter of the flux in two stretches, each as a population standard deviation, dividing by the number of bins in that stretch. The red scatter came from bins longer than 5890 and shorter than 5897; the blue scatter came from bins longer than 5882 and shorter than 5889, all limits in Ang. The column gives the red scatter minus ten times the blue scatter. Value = -2.9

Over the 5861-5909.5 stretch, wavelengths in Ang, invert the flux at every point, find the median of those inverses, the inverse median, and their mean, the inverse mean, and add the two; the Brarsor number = 0.155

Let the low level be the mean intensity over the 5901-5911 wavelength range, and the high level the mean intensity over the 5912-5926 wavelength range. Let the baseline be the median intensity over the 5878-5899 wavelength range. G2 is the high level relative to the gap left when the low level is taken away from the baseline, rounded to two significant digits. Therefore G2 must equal -10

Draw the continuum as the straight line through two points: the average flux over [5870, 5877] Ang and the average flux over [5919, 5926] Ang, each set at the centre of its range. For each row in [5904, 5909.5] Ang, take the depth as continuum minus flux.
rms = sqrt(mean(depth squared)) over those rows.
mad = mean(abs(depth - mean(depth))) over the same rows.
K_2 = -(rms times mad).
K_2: -0.10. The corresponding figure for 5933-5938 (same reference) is -0.06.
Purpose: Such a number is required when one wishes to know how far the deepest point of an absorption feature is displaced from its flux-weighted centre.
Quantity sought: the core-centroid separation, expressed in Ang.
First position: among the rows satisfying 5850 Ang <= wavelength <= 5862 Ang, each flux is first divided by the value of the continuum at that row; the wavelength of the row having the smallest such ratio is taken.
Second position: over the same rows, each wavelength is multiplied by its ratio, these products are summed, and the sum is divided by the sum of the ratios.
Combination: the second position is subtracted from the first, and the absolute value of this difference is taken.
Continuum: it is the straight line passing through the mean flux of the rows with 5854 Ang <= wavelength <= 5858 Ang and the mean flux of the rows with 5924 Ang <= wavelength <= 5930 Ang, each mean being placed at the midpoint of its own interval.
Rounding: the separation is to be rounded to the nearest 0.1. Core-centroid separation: 1.4 Ang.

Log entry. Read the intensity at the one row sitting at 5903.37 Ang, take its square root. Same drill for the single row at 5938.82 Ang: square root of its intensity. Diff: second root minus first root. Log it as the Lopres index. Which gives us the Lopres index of 0.10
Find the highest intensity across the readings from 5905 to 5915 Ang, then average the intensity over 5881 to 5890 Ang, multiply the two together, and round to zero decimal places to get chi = 168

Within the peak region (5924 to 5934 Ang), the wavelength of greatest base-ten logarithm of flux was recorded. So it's 5925.16 Ang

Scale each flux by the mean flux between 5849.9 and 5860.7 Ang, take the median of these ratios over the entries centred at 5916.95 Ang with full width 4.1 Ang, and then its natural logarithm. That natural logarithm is 0.019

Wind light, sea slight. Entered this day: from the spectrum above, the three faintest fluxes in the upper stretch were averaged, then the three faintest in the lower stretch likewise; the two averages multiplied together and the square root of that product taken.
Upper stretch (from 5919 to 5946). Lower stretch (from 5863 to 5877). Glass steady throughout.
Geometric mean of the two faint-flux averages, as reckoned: 13.3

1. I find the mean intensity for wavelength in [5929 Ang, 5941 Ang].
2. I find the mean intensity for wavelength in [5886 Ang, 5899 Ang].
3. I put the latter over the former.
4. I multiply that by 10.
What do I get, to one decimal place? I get 8.6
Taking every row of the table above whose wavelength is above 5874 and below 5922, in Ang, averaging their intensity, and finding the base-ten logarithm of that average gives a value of 1.11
